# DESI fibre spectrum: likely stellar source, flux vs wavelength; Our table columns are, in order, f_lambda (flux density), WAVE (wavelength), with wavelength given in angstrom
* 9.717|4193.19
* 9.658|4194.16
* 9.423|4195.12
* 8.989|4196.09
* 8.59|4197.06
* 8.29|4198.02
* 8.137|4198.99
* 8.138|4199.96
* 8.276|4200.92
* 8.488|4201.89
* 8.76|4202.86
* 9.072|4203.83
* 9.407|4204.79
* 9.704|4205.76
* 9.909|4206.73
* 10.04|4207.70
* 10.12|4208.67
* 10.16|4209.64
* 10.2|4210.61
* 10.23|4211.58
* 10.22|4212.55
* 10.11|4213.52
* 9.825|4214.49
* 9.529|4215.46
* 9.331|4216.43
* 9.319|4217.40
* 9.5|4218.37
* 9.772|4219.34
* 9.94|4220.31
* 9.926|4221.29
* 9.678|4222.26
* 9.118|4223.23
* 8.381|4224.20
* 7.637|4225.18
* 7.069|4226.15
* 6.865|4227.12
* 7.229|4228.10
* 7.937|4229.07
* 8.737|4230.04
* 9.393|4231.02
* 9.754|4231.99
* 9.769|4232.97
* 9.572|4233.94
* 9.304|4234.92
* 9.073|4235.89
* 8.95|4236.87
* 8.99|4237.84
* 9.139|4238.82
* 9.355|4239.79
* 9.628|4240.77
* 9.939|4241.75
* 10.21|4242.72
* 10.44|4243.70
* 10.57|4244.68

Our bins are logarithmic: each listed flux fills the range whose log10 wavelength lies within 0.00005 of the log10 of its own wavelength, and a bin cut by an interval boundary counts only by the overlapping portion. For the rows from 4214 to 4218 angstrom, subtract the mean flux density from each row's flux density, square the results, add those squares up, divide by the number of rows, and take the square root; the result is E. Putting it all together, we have 0.20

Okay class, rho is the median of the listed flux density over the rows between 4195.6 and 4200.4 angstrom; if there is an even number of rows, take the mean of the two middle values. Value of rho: 8.3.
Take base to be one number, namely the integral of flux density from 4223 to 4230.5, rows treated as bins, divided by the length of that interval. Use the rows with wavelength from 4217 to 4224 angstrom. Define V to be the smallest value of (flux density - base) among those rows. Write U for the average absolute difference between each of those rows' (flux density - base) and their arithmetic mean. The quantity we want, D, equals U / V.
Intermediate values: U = 0.25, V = 1.3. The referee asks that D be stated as 0.20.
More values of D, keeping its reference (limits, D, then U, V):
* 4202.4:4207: 0.39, 0.36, 0.9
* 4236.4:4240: 0.12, 0.14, 1.1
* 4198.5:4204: 0.96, 0.29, 0.3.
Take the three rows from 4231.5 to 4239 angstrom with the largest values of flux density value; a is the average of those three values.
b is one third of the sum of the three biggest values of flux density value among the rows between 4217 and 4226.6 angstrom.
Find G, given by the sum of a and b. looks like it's 19.6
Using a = 9.7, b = 9.9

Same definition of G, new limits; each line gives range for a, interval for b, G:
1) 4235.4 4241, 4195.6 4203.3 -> 18.2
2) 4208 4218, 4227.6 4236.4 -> 19.9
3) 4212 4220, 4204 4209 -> 20.1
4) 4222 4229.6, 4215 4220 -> 18.7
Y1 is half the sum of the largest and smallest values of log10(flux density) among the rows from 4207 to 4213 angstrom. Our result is 1.01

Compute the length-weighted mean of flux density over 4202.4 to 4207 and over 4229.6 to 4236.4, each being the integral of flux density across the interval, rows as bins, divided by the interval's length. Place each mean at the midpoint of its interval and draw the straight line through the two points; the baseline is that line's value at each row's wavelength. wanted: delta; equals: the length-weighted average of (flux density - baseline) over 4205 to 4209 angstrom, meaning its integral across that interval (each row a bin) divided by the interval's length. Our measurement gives 0.5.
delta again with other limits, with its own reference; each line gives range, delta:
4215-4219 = 0.1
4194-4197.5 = -0.2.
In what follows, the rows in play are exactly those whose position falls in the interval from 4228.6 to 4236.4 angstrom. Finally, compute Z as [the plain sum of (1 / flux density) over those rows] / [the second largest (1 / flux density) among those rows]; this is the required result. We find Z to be 7.64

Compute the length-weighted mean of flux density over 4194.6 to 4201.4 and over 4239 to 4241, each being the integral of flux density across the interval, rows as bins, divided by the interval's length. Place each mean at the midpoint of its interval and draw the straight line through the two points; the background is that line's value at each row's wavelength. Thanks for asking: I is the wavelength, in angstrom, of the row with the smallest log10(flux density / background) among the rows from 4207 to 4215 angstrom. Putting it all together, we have 4214.49 angstrom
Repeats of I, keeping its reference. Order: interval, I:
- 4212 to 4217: 4216.43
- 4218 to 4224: 4223.23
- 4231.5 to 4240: 4236.87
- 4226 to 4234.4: 4227.12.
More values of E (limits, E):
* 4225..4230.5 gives 0.63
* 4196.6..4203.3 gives 0.22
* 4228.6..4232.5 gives 0.69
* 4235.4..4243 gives 0.44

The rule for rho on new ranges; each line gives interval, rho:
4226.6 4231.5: 7.9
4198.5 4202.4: 8.2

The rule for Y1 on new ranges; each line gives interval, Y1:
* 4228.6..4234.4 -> 0.94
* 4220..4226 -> 0.94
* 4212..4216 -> 0.99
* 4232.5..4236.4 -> 0.97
